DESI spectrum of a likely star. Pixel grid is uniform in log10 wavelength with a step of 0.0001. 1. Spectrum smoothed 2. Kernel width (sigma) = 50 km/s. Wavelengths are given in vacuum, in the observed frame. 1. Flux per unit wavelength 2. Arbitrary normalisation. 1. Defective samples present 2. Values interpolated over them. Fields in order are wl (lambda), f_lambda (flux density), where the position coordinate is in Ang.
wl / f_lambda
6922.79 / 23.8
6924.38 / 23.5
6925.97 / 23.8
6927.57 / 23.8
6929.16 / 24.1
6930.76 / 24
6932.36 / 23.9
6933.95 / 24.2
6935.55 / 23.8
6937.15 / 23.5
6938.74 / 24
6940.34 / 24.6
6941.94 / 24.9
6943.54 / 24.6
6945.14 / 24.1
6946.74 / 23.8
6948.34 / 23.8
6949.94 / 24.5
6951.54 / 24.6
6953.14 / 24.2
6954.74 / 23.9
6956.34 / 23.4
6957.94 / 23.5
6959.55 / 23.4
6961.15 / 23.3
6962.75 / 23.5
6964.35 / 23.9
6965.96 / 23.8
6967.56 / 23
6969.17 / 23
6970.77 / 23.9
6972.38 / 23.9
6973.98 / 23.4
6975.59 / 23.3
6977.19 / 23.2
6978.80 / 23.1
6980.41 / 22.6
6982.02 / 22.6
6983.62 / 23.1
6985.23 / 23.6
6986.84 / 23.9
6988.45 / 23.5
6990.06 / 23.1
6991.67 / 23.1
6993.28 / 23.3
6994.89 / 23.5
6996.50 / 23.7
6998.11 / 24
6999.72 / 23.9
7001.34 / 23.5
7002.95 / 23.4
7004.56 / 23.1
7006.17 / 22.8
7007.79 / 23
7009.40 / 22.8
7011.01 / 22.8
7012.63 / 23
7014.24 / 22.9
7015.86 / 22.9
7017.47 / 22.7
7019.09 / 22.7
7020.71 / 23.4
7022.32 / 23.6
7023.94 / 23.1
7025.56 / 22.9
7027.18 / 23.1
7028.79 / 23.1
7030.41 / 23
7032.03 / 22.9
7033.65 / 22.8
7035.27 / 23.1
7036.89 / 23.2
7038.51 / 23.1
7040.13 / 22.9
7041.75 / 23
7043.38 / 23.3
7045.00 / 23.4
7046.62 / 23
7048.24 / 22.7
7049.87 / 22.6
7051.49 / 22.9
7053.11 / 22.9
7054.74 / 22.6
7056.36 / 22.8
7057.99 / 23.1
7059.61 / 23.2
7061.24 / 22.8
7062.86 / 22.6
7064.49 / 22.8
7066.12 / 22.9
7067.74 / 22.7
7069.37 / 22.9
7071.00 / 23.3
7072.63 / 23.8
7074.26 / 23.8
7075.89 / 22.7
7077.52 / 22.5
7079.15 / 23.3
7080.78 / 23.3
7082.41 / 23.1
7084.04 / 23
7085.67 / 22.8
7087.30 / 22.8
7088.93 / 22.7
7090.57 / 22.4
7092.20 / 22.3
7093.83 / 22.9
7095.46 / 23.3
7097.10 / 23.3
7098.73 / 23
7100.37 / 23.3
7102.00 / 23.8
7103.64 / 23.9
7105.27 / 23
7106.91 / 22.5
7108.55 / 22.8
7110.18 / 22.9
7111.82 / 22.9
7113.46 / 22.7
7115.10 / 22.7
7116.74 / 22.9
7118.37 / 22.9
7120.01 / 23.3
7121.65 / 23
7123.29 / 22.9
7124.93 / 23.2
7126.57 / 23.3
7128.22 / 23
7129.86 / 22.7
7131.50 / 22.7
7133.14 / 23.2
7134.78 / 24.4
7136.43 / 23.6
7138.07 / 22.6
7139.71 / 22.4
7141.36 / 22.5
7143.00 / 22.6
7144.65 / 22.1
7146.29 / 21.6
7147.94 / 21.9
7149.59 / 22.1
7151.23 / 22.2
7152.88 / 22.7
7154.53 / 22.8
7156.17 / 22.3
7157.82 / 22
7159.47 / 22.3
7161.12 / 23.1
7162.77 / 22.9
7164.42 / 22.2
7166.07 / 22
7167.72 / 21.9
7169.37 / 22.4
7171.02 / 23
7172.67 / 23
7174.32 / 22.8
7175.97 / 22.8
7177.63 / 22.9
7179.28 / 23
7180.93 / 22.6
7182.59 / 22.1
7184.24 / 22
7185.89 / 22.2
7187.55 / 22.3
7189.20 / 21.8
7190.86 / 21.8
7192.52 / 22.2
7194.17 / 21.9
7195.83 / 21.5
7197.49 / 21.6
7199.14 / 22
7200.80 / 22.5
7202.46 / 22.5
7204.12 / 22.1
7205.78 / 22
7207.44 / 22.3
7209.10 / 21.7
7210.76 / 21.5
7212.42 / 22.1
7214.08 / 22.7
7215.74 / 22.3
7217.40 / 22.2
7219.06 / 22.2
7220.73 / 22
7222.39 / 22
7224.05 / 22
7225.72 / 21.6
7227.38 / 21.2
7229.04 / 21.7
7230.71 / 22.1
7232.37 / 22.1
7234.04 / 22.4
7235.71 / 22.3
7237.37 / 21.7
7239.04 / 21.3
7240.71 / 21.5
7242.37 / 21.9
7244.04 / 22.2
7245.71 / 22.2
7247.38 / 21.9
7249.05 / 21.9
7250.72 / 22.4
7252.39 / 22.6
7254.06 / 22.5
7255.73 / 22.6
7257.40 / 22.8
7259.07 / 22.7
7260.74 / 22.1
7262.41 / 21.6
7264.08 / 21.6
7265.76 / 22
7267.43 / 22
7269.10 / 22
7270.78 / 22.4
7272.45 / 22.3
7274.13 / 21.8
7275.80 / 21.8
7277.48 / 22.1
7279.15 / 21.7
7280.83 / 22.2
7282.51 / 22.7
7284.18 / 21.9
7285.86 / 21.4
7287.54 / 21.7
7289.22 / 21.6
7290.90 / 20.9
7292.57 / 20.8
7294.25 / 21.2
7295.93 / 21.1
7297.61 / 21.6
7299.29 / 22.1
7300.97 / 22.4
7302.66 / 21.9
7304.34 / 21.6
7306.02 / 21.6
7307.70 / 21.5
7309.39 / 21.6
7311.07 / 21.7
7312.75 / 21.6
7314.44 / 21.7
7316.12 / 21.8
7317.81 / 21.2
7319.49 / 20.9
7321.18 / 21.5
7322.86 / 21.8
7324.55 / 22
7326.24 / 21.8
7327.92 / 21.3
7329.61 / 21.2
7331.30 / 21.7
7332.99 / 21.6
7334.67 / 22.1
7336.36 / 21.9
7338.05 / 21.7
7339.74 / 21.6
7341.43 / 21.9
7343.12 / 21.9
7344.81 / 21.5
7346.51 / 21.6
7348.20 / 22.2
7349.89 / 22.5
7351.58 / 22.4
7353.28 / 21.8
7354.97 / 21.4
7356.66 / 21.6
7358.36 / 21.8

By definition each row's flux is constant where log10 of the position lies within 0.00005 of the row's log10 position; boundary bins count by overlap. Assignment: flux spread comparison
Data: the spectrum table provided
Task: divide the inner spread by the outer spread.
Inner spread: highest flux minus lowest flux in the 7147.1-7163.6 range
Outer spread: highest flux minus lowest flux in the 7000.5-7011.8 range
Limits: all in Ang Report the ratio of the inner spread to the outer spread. 1.7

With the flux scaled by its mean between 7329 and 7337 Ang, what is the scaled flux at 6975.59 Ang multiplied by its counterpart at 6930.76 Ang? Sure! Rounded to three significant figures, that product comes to 1.19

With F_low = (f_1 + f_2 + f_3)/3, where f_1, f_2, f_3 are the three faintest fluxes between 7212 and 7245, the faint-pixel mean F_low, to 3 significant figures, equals 21.3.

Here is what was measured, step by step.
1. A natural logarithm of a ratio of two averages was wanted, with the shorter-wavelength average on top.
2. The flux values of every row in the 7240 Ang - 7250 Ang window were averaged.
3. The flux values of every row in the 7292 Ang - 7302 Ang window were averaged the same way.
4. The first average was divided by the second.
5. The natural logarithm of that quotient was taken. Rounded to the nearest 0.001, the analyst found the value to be 0.018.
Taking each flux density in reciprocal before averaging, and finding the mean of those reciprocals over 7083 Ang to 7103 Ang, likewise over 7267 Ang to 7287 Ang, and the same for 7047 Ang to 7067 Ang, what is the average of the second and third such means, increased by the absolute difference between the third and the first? 0.0449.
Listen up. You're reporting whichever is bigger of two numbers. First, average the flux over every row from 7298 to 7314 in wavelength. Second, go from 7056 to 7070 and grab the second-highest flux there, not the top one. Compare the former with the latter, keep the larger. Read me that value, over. 23.1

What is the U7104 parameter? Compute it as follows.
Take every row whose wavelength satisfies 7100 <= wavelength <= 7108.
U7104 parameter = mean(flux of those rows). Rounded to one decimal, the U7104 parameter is 23.3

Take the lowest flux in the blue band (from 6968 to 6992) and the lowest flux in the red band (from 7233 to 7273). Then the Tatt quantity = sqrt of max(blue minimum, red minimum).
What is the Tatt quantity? 4.75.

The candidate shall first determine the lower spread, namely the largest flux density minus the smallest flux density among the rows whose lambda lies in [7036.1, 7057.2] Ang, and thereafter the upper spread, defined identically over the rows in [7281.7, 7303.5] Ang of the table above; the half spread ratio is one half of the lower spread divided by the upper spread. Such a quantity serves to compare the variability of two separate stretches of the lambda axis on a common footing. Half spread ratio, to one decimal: 0.2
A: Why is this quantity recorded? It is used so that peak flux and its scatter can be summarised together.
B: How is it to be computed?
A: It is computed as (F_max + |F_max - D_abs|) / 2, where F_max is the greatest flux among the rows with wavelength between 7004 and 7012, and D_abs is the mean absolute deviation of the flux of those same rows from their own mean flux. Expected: 23.0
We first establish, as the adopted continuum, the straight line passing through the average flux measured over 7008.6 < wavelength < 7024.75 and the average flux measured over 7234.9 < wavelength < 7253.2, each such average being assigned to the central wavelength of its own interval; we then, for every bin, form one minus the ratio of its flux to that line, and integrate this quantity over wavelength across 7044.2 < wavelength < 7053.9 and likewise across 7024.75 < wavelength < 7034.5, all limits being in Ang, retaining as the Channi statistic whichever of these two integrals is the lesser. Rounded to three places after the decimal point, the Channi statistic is -0.029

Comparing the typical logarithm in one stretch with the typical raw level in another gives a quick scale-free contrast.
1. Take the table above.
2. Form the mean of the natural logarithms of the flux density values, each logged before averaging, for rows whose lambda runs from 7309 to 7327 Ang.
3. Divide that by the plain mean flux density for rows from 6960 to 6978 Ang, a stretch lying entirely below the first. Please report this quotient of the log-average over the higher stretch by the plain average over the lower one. 0.131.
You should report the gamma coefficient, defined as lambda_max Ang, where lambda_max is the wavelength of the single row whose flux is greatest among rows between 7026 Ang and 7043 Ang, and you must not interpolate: 7036.89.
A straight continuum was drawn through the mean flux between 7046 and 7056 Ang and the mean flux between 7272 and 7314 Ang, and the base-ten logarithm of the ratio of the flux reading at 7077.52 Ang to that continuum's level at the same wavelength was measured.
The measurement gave -0.0032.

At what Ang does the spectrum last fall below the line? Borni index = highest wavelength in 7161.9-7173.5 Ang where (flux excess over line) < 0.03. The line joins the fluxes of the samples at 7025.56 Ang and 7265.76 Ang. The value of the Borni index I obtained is 7167.72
